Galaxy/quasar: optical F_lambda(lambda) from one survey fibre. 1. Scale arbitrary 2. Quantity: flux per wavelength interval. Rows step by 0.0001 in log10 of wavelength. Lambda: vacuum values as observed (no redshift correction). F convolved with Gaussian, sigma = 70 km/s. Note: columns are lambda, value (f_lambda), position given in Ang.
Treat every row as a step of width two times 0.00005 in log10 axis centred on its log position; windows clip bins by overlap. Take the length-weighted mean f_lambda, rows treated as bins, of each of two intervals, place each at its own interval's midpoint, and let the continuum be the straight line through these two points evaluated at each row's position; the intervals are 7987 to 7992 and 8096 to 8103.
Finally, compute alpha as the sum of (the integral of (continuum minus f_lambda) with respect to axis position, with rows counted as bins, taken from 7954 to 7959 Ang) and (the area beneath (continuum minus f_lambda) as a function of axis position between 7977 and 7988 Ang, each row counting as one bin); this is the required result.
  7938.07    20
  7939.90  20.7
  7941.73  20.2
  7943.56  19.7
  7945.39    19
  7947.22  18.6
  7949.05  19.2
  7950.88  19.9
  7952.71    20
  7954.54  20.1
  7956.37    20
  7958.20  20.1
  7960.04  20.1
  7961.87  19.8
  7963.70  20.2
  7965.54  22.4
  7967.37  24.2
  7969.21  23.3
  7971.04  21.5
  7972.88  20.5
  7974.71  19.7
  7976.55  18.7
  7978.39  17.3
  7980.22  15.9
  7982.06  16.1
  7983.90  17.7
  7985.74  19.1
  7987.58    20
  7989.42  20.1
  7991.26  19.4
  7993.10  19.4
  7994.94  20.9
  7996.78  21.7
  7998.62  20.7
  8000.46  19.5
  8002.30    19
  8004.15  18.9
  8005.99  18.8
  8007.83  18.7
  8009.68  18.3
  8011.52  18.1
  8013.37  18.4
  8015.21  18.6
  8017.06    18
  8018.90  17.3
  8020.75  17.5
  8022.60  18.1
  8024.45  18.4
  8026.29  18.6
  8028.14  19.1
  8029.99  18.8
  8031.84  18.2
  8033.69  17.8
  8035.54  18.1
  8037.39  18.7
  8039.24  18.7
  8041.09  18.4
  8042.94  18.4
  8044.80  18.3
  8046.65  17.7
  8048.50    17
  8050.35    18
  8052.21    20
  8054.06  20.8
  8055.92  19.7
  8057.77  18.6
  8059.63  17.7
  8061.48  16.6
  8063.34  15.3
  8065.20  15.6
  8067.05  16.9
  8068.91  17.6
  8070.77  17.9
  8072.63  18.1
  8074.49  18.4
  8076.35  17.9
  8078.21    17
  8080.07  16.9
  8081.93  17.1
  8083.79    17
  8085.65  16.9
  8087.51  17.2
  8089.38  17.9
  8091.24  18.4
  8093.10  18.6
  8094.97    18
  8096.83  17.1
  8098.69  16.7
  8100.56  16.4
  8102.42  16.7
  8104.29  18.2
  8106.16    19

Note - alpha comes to 30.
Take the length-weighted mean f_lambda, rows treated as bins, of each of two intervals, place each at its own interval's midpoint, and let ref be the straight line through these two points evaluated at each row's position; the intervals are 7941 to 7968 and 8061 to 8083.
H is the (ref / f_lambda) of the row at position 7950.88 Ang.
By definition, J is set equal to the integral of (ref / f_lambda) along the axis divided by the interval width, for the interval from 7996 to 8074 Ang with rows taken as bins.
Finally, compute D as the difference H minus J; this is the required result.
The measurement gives 0.030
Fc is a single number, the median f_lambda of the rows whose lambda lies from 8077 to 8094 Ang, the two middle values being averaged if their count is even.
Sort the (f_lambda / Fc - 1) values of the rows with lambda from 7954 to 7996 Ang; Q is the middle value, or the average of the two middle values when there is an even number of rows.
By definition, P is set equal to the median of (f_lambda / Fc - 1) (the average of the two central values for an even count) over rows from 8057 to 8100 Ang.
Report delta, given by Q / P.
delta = 29.0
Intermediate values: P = 0.01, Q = 0.17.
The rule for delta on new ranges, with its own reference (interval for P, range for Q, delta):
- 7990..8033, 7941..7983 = 1.8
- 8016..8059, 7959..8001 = 2.2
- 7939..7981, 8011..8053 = 0.4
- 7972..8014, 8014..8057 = 0.7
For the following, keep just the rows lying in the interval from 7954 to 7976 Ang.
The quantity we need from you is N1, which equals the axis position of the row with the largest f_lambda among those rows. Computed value 7967.37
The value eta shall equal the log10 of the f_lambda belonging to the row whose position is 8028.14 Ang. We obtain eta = 1.28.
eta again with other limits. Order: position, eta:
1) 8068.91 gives 1.25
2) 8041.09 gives 1.26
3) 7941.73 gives 1.31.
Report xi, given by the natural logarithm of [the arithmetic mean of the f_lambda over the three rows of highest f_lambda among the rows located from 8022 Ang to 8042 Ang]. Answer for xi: 2.94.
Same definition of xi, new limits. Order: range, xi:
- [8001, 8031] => 2.94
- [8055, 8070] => 2.93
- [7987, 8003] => 3.05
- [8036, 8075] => 3.00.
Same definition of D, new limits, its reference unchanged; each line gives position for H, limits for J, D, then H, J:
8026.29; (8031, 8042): -0.001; 0.98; 0.99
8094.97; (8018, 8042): -0.080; 0.92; 1.00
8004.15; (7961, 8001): 0.010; 1.00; 0.99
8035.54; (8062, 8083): -0.002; 1.00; 1.00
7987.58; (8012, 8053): -0.028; 0.97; 0.99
